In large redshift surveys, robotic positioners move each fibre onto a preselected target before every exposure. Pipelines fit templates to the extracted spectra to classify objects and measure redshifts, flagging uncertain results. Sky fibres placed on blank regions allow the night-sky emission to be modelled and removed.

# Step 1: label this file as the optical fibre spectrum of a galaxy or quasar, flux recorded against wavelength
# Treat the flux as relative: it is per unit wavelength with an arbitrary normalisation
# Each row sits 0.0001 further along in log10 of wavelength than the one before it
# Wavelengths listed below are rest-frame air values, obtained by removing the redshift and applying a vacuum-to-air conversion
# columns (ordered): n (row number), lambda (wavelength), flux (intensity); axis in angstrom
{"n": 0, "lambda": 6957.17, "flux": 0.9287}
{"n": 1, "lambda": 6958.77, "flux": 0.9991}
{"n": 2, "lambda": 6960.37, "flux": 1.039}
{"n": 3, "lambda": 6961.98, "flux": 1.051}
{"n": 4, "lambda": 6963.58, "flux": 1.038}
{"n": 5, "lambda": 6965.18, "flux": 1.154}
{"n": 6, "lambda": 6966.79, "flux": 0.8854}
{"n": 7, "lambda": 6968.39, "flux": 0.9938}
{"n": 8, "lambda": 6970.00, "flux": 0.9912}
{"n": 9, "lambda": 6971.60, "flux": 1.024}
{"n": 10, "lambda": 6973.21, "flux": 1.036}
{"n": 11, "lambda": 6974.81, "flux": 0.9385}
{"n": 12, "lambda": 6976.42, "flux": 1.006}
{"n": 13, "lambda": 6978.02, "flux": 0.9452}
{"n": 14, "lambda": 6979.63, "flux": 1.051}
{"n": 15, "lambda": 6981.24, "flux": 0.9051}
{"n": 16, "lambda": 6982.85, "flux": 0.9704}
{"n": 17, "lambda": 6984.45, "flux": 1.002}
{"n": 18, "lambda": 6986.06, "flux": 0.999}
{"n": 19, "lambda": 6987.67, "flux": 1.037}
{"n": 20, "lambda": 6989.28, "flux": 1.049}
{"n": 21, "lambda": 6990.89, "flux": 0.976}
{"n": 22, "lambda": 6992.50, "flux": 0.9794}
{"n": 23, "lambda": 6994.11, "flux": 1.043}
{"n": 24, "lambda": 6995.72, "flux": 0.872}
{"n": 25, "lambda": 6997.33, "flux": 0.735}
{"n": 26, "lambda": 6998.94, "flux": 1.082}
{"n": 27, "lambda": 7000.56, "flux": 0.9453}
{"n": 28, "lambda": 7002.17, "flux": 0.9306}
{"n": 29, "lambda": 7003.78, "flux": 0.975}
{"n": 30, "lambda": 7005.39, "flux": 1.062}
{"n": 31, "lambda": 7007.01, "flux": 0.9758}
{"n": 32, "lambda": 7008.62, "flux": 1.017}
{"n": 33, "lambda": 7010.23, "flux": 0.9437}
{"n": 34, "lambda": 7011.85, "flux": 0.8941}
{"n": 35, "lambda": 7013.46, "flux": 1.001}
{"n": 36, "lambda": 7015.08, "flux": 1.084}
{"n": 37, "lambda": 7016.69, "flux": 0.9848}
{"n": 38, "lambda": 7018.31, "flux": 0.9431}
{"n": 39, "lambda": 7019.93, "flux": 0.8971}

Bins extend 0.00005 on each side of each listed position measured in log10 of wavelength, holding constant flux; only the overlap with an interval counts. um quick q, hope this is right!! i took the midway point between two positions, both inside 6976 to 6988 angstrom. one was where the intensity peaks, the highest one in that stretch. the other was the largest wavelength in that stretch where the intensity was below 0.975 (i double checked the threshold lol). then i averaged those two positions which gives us 6981.2 angstrom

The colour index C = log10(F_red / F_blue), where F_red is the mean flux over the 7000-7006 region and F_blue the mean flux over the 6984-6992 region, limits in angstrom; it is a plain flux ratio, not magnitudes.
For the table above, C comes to -0.015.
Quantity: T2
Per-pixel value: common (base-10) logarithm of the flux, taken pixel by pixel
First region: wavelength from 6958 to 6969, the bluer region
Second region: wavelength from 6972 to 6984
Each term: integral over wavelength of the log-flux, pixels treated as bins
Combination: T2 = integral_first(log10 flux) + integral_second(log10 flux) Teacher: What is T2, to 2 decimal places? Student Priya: -0.01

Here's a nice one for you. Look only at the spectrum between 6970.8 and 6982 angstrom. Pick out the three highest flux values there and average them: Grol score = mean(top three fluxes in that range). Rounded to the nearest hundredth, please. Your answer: 1.04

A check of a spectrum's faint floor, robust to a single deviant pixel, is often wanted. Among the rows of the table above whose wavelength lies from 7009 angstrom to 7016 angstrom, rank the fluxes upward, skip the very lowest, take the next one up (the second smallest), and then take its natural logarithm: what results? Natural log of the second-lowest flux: -0.058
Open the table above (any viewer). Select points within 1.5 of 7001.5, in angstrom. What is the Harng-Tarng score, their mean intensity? 0.94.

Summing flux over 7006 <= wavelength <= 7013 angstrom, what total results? 3.8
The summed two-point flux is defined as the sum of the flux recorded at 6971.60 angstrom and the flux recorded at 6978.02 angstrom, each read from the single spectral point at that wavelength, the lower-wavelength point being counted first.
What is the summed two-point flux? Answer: 1.97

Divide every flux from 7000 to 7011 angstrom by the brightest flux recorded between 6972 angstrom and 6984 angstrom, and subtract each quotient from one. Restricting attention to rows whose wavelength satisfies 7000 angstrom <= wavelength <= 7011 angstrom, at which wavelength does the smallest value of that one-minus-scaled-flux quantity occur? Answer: 7005.39 angstrom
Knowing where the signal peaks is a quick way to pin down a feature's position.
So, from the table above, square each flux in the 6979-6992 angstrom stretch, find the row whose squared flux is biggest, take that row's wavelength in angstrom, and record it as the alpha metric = 6979.63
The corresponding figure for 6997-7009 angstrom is 6998.94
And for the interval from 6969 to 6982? 6979.63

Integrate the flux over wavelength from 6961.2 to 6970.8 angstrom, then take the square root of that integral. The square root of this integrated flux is 3.13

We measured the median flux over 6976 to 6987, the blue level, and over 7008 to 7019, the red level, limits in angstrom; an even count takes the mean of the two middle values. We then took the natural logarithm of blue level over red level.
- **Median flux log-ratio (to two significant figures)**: 0.014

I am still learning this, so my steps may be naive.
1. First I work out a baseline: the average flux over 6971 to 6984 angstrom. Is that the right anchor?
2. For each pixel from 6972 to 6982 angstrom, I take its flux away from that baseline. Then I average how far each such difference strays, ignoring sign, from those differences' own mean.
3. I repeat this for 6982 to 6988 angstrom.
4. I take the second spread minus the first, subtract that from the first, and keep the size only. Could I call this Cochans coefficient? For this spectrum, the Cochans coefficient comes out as 0.08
